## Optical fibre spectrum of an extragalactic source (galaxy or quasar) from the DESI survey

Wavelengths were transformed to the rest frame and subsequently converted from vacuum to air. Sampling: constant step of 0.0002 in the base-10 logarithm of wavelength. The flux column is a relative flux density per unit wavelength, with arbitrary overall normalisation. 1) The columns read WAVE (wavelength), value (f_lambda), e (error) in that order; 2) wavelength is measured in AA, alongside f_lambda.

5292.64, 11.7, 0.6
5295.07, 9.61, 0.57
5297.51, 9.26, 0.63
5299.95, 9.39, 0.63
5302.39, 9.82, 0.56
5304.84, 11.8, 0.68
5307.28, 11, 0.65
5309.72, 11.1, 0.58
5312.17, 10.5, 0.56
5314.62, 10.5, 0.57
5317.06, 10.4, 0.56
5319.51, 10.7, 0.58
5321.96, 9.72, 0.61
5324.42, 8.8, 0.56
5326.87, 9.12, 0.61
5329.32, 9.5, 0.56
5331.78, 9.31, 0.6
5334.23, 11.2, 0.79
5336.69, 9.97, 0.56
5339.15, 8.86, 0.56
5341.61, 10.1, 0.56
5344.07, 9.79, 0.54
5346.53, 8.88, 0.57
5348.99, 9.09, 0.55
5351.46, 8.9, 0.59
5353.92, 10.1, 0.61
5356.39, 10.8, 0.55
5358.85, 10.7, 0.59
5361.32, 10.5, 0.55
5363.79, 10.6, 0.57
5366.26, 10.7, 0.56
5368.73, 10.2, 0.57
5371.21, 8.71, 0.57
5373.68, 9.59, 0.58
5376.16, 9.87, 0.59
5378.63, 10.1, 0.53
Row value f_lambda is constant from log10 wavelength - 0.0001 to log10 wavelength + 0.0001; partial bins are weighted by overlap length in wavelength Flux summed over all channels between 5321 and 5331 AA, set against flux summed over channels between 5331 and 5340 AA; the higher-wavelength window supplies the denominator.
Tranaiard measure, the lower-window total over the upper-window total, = 0.94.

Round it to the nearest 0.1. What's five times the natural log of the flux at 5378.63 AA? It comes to 11.6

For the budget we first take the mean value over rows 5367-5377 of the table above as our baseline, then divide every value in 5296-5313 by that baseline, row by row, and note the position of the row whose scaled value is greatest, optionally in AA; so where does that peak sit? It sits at 5304.84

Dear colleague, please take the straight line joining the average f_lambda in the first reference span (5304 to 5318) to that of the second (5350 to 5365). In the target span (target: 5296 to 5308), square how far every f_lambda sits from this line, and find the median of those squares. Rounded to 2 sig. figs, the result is 1.4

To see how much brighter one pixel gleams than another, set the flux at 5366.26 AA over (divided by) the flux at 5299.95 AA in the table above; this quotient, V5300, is 1.14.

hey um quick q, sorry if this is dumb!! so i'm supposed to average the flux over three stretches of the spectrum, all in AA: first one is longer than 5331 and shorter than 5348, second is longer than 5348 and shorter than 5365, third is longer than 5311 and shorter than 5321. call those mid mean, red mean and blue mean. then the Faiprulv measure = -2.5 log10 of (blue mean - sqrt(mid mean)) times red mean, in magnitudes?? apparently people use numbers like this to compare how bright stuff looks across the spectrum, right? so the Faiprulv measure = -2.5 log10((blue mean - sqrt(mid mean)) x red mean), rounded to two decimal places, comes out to -4.68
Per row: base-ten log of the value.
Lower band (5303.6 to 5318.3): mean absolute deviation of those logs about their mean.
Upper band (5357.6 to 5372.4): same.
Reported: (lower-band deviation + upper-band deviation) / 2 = 0.0198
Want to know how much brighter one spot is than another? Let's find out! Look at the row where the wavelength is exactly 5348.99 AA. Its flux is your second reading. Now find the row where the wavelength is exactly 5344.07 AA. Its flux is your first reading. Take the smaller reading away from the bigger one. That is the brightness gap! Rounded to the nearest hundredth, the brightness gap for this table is 0.70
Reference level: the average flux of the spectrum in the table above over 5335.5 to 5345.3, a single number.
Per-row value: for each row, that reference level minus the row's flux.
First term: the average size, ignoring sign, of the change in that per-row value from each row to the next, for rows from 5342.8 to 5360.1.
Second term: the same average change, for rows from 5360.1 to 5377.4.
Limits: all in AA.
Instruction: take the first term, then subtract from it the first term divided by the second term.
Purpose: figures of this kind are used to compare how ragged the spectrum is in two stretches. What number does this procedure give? -0.44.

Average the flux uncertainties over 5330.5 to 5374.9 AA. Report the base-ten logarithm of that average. -0.235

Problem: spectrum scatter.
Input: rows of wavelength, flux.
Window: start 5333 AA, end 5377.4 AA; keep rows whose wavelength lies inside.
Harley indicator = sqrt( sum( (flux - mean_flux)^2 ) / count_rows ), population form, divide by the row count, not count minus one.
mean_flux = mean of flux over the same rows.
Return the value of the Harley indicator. 0.749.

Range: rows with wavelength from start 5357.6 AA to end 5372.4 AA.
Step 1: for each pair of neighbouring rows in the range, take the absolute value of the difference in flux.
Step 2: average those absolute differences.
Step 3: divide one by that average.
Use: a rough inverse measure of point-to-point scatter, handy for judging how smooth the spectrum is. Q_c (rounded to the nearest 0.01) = 2.09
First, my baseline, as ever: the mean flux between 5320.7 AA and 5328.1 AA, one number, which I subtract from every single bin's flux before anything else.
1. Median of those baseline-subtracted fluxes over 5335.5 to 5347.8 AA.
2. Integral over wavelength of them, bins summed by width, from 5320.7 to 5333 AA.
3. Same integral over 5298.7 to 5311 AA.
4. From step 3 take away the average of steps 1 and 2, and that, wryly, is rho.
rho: 16.5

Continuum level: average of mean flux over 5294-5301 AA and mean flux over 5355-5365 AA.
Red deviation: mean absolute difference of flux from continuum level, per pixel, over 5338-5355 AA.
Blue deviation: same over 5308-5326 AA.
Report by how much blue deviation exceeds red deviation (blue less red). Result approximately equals 0.0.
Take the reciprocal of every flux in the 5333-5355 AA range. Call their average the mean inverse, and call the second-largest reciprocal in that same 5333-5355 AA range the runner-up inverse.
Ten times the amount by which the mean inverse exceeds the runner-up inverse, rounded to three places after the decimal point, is -0.084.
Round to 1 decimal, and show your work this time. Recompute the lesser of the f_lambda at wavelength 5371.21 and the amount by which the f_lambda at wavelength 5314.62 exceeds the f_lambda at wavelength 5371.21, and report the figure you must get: 1.8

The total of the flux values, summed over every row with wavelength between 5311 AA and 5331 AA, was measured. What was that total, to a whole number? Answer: 79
